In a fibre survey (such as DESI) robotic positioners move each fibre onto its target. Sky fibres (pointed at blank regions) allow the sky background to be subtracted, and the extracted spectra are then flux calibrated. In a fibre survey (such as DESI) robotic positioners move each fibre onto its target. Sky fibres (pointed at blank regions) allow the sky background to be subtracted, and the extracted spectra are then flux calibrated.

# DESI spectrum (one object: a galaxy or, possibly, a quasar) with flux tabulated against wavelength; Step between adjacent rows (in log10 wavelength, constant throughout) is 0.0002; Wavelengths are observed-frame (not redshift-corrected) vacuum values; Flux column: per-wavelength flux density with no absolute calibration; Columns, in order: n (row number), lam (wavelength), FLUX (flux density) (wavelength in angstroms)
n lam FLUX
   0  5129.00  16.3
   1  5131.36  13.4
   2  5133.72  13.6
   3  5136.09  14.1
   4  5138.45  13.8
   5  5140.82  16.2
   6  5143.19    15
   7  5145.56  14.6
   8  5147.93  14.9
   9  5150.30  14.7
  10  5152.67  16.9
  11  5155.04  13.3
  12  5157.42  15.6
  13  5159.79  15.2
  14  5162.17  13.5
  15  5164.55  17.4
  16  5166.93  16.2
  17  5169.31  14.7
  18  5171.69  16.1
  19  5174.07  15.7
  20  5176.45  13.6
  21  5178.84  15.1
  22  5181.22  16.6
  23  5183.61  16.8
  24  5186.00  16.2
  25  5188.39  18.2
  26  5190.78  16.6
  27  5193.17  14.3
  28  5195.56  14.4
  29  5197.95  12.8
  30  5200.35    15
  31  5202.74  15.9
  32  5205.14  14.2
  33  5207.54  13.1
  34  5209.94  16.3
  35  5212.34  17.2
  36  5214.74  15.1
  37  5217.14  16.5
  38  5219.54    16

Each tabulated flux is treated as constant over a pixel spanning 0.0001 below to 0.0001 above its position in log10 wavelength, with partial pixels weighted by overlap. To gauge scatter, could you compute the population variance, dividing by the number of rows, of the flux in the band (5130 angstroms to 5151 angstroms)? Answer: 0.67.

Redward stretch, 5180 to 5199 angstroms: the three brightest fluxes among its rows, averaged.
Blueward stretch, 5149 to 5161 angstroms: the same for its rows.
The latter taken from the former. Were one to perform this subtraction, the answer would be 1.3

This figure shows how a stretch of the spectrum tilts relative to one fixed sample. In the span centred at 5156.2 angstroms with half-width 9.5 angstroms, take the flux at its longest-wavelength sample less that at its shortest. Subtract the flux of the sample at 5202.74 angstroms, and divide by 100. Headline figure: -0.134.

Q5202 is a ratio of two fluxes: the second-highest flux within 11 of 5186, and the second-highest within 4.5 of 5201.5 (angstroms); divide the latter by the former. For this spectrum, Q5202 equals 0.89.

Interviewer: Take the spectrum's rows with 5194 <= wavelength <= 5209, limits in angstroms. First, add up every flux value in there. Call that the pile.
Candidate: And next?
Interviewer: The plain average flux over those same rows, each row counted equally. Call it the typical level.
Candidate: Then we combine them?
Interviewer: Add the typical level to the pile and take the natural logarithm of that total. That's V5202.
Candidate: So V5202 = 4.60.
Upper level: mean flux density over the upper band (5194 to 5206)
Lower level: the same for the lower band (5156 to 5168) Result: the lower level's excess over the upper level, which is 1.1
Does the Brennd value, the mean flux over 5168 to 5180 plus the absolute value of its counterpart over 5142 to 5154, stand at 30.3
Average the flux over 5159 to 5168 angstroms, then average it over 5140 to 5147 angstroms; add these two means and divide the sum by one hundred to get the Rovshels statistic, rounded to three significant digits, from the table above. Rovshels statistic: 0.308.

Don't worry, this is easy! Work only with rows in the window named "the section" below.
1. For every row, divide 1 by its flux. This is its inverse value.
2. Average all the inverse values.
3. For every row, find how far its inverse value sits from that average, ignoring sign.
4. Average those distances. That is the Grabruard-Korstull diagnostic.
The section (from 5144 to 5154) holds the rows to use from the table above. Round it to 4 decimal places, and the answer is 0.0033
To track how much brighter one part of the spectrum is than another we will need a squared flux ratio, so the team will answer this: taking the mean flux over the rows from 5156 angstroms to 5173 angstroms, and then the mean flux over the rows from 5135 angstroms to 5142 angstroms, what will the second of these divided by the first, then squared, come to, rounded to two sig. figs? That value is 0.90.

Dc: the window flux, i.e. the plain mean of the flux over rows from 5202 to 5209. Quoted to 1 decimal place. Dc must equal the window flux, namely 14.4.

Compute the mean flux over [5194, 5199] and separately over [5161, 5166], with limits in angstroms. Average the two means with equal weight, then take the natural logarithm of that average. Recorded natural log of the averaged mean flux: 2.68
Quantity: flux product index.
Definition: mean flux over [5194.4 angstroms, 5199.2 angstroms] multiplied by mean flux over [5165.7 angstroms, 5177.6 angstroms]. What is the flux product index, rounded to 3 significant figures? 208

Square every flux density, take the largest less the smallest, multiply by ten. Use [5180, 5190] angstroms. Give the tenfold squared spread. 688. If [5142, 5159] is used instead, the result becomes 1087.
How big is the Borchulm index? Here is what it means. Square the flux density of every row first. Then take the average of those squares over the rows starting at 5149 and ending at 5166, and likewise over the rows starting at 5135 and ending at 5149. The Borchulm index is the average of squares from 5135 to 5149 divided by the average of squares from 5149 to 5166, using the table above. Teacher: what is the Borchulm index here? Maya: 0.93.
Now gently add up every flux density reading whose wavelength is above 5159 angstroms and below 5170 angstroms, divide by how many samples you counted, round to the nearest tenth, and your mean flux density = 15.4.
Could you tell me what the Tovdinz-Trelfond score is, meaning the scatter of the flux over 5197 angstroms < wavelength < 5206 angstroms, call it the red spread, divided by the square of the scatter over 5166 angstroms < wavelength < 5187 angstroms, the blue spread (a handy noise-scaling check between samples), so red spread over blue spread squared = 1.2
